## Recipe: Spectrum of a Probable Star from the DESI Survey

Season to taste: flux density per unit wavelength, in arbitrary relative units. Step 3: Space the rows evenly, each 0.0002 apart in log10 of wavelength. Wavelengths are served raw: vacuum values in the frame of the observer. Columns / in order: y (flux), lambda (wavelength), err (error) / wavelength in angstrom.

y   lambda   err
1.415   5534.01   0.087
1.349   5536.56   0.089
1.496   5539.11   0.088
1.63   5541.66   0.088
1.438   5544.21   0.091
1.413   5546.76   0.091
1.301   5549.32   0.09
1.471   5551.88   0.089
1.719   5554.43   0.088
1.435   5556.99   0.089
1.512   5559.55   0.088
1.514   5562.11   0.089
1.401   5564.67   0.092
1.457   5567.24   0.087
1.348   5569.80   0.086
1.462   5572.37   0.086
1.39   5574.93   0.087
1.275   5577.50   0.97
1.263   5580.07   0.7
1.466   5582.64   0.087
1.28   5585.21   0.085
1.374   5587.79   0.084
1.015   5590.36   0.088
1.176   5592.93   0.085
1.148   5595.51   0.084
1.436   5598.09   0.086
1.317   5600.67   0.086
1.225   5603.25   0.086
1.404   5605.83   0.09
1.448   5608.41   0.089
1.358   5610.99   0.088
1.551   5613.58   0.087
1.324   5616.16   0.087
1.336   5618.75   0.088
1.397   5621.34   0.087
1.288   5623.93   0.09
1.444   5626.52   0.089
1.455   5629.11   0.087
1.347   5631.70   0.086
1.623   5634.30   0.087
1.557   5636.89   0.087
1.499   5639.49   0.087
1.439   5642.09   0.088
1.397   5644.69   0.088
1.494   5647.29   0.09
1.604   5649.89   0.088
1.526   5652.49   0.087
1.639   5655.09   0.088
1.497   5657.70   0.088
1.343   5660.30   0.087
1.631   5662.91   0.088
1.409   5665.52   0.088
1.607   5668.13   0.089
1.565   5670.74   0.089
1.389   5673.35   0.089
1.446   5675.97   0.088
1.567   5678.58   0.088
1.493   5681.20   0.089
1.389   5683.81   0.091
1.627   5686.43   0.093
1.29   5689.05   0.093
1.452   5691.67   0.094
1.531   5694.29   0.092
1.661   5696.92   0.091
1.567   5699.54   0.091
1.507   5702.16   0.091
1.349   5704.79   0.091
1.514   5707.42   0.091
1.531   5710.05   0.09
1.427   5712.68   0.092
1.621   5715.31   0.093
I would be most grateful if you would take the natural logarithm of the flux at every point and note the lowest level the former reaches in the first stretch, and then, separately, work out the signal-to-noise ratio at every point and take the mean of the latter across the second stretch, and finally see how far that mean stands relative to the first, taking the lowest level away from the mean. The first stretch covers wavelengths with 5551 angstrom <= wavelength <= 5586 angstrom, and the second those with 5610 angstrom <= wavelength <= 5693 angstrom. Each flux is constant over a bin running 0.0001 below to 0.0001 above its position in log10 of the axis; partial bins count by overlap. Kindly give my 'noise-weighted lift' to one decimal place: 16.4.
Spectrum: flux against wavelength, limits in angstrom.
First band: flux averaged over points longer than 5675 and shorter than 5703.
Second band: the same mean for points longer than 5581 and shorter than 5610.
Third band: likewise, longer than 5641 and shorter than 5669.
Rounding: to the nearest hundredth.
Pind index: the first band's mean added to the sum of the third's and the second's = 4.31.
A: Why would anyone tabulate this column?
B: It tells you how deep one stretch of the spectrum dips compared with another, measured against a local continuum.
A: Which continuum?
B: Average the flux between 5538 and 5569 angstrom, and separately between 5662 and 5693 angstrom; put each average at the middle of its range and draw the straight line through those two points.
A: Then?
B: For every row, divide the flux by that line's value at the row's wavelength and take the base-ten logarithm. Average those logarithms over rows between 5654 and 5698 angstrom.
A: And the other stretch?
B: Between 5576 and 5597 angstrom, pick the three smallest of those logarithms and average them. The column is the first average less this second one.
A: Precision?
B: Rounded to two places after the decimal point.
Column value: 0.13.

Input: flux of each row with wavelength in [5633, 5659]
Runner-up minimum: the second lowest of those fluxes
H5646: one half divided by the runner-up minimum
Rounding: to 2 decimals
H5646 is 0.35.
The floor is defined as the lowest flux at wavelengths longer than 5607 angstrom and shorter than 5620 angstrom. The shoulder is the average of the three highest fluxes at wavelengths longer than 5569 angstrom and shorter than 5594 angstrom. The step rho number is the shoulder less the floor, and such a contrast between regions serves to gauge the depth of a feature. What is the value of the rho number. 0.1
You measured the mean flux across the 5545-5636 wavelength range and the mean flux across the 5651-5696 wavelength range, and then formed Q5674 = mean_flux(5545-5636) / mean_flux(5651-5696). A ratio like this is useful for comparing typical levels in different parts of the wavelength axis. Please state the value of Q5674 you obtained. 0.92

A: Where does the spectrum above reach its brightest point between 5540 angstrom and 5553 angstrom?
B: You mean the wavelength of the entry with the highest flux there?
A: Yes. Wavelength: 5541.66 angstrom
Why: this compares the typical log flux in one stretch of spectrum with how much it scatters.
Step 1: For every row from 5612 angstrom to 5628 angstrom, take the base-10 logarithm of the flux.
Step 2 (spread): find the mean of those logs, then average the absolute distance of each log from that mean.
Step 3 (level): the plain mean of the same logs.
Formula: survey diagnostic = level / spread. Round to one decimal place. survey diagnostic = 6.2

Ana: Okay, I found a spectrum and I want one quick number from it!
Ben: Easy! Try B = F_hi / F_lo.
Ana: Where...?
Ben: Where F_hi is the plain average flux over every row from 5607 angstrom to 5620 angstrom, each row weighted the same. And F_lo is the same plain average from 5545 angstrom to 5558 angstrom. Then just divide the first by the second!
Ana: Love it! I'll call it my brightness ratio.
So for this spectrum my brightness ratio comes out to 0.96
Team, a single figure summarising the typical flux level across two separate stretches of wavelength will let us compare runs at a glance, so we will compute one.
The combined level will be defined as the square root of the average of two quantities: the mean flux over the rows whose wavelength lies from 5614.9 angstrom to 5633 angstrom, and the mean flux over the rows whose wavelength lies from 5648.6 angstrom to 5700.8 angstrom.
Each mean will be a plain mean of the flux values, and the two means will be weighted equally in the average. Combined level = 1.200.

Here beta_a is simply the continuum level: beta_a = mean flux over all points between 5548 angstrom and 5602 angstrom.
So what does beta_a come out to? 1.37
